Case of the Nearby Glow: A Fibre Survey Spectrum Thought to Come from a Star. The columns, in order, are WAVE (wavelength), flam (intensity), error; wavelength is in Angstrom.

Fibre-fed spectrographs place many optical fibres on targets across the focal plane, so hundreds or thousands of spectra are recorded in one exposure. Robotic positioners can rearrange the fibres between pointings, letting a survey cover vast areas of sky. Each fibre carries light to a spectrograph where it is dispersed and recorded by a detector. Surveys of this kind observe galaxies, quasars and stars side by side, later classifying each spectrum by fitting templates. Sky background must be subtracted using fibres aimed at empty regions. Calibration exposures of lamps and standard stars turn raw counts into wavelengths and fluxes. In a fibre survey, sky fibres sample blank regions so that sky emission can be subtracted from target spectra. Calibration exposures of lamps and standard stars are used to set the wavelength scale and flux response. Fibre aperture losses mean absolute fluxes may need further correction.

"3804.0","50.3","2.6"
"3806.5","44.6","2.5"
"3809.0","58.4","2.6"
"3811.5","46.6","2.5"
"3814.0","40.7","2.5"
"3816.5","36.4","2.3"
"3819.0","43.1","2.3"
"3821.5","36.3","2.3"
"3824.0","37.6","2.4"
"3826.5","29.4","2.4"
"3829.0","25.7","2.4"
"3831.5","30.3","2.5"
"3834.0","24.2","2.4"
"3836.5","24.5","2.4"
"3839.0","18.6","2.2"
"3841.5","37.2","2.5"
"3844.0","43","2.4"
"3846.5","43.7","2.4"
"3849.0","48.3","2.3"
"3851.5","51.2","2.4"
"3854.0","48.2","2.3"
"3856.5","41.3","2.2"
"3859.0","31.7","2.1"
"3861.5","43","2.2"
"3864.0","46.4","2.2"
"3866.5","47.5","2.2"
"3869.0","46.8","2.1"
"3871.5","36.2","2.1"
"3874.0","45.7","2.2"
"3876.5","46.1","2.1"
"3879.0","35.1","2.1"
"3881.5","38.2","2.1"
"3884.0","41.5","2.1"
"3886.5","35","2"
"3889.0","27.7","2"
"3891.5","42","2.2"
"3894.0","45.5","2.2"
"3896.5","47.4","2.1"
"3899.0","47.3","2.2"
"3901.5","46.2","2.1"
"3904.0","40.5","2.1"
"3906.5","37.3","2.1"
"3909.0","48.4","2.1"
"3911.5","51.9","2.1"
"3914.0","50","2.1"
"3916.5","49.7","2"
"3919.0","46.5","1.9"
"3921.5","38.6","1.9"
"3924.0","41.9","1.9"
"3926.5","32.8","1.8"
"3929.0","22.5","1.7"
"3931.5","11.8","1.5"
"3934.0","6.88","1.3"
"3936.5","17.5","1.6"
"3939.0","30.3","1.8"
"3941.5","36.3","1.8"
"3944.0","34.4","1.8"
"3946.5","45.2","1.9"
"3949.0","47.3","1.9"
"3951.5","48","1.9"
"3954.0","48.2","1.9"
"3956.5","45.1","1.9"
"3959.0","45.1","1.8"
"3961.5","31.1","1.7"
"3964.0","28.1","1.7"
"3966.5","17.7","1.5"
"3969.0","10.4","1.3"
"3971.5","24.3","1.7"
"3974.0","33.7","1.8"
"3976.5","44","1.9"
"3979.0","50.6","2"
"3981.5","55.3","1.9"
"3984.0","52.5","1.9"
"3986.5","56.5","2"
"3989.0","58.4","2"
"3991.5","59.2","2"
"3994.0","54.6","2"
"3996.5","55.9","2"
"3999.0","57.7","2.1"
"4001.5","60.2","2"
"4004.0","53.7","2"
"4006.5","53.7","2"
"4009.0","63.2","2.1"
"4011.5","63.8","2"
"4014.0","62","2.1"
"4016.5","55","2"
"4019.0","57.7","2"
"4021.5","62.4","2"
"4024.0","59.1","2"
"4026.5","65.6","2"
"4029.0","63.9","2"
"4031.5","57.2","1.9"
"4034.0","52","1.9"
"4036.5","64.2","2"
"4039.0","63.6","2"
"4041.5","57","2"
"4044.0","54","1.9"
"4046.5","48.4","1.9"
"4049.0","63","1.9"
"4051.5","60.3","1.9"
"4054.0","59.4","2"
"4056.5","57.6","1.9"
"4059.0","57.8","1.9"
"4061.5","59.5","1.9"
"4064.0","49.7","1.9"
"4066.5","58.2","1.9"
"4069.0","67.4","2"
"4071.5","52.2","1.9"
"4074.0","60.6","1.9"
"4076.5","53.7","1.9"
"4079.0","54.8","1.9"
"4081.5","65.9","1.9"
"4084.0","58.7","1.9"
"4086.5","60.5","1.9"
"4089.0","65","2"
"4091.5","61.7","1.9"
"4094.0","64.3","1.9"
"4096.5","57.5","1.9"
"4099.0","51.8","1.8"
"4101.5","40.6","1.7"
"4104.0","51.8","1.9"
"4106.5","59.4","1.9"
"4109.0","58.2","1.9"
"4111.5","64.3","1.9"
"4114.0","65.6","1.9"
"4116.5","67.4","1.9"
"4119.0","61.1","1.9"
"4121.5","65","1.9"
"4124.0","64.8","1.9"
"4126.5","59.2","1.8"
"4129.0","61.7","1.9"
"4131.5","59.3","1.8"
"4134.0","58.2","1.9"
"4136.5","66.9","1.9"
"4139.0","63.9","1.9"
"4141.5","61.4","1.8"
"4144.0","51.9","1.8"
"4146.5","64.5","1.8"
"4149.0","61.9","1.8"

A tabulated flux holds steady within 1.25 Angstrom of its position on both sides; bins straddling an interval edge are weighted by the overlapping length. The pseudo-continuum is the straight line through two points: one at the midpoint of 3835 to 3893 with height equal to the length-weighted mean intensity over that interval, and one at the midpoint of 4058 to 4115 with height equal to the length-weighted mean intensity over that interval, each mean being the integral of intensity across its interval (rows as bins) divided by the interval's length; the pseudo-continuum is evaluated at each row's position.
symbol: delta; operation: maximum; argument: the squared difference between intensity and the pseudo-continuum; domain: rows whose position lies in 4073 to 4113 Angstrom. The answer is 355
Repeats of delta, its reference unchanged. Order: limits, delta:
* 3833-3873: 371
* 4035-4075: 113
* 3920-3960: 1504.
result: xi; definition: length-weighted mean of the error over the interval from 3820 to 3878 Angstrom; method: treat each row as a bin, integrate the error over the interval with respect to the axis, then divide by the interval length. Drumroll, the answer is 2.29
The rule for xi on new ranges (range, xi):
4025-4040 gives 1.97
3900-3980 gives 1.83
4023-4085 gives 1.93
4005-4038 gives 2.00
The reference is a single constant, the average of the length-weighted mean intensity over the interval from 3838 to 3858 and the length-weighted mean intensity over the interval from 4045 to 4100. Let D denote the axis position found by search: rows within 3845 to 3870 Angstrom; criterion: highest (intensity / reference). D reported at 3851.5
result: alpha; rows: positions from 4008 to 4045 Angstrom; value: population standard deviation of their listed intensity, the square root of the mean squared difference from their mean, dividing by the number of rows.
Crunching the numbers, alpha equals 4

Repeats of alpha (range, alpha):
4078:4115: 7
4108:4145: 4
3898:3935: 14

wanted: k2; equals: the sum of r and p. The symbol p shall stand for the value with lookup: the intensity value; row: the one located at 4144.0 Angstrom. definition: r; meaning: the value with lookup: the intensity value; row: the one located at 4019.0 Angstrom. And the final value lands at 110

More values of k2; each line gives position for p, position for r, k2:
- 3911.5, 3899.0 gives 99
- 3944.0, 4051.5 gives 95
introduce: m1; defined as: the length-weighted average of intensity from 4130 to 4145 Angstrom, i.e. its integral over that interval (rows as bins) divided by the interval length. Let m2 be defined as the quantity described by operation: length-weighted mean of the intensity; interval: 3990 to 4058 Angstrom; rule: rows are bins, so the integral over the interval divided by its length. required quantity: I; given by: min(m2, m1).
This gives 59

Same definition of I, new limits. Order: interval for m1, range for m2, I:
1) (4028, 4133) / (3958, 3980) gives 31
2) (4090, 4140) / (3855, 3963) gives 39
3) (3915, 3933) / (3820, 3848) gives 32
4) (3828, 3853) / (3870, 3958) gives 35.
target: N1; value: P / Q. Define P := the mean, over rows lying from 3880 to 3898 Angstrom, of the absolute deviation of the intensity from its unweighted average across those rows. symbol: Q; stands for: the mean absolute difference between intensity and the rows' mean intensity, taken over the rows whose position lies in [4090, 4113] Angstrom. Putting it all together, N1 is 0.90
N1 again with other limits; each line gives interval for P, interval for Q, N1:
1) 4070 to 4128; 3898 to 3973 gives 0.43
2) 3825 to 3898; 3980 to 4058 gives 2.16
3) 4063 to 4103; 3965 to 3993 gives 0.36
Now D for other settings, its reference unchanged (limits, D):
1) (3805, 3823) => 3809.0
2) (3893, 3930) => 3911.5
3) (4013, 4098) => 4069.0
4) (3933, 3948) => 3946.5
